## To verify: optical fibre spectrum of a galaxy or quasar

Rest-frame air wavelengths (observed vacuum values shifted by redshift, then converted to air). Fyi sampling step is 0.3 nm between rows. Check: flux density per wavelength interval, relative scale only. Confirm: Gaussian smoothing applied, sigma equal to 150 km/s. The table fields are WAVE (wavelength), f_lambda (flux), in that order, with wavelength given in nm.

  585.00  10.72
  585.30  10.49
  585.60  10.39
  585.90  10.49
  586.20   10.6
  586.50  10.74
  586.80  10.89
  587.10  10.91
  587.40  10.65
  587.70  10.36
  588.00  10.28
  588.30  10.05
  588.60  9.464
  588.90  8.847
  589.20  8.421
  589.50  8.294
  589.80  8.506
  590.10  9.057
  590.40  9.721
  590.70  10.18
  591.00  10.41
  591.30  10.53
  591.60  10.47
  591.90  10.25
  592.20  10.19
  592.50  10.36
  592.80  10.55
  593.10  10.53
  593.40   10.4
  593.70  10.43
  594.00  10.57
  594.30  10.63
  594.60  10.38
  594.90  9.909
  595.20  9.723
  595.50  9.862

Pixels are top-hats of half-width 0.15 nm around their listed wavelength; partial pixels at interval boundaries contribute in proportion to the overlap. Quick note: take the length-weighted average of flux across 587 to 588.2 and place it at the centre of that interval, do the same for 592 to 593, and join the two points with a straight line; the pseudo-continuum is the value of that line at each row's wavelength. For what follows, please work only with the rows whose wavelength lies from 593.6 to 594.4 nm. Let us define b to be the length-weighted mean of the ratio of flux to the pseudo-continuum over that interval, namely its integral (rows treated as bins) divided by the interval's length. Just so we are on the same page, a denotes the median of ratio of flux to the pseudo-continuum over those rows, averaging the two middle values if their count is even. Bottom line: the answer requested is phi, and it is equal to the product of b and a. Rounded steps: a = 1.02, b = 1.02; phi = 1.05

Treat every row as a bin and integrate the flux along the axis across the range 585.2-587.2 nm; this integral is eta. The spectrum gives 21.3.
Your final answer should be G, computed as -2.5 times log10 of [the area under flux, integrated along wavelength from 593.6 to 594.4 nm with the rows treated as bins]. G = -2.32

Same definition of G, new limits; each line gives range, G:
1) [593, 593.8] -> -2.31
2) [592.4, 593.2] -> -2.31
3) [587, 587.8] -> -2.33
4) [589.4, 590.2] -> -2.10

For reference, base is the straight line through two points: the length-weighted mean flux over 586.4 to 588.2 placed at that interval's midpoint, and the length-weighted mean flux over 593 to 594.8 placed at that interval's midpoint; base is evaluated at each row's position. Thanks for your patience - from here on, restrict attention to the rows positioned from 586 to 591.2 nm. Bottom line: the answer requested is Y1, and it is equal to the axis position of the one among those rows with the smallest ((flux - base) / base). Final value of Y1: 589.50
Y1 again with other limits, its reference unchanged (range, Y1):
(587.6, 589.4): 589.20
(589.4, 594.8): 589.50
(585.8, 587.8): 587.70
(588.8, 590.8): 589.50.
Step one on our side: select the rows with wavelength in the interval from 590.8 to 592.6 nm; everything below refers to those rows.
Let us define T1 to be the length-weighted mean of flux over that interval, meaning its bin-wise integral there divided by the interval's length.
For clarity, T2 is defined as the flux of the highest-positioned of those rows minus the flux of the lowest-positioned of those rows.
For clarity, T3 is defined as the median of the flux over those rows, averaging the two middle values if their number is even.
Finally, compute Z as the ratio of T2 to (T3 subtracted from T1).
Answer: 2.3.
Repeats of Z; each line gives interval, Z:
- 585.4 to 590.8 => 0.6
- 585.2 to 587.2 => 10.1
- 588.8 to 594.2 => -4.1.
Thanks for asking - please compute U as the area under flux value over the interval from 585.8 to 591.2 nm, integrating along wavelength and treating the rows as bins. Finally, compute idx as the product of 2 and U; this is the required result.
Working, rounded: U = 53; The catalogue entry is 107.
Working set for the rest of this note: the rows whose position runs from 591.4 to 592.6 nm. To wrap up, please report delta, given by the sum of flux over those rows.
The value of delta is 41.3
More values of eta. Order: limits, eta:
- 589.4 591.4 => 19.1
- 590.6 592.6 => 20.7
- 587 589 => 20.2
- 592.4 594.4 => 21.0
